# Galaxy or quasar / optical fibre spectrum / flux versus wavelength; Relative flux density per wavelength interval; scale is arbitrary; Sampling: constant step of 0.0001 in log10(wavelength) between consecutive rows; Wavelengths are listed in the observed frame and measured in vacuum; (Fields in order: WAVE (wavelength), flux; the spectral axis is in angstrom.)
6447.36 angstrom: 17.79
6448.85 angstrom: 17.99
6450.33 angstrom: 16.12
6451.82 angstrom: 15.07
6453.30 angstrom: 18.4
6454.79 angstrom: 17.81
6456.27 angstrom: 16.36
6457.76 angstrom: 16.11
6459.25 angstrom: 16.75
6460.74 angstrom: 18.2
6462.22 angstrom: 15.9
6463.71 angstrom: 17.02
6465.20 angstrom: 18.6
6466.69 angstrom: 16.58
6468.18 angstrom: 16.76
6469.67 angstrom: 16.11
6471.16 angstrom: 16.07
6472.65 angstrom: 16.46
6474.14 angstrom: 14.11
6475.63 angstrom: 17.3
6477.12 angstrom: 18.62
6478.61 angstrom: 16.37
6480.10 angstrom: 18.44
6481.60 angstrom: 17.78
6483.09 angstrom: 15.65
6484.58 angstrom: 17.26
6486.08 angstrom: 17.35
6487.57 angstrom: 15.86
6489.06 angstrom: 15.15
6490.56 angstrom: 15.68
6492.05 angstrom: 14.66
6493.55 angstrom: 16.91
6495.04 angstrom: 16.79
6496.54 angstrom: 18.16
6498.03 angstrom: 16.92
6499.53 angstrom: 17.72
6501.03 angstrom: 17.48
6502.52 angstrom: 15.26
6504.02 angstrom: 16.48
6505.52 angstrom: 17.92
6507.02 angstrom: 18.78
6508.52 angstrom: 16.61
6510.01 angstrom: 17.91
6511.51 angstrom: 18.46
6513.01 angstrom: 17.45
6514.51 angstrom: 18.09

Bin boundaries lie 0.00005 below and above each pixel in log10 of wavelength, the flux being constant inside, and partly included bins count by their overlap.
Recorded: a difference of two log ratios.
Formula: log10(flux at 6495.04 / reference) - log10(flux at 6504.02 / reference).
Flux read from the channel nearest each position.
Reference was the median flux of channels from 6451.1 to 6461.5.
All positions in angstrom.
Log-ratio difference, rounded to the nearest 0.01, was 0.01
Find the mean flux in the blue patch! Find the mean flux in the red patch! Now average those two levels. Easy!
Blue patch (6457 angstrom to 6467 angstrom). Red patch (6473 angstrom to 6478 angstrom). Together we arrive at 16.8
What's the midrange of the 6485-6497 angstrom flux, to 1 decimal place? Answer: 16.4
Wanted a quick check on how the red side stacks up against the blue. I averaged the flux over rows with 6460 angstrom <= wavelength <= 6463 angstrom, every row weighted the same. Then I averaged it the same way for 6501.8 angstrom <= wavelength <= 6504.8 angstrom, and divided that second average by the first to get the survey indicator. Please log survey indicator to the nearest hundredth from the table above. 0.93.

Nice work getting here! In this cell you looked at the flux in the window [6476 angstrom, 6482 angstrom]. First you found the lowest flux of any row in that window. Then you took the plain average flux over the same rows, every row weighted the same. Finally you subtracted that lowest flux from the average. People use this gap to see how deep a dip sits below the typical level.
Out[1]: 1.4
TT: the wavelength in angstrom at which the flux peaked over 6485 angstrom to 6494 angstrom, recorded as 6486.08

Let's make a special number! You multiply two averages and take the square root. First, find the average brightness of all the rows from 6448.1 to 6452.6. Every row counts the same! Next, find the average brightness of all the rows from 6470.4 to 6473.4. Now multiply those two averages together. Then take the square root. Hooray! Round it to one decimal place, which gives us 16.3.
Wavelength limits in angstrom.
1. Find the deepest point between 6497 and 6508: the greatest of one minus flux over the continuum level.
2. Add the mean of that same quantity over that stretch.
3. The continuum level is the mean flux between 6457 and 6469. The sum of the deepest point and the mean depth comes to 0.09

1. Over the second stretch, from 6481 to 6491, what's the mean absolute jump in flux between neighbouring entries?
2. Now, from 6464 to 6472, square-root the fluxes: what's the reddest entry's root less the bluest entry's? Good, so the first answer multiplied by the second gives -0.33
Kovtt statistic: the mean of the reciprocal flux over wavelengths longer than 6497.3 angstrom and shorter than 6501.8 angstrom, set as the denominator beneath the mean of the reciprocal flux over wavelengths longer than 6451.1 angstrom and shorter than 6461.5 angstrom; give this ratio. 1.029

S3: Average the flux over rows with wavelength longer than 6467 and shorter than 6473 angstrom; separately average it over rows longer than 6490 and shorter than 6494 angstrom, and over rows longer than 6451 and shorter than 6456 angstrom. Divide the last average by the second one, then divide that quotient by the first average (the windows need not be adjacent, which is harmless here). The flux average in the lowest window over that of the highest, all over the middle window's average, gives 0.066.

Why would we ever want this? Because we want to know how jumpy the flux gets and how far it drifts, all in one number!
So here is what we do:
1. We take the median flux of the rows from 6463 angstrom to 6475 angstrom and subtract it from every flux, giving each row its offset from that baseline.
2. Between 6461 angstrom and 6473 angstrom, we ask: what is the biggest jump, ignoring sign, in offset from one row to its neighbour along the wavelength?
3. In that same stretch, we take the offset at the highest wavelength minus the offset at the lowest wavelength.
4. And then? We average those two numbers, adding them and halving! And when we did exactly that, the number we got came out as 1.3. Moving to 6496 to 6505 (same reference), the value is 0.3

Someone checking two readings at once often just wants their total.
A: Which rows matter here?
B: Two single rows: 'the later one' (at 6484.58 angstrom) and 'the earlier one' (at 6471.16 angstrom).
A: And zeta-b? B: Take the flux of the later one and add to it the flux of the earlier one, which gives 33.3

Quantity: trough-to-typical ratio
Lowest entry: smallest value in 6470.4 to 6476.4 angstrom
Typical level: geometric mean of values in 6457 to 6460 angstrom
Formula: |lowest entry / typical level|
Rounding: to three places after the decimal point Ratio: 0.859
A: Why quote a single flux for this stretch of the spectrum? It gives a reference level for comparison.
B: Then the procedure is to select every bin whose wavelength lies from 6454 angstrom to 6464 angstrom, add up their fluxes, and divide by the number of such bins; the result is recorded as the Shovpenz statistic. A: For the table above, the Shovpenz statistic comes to 16.88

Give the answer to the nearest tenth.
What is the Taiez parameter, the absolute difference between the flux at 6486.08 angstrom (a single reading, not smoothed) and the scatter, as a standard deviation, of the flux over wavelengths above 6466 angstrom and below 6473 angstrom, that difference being 17.1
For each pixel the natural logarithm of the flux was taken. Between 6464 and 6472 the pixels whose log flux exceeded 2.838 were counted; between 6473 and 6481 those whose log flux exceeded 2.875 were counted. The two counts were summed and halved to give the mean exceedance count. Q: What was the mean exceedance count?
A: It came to 1.5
